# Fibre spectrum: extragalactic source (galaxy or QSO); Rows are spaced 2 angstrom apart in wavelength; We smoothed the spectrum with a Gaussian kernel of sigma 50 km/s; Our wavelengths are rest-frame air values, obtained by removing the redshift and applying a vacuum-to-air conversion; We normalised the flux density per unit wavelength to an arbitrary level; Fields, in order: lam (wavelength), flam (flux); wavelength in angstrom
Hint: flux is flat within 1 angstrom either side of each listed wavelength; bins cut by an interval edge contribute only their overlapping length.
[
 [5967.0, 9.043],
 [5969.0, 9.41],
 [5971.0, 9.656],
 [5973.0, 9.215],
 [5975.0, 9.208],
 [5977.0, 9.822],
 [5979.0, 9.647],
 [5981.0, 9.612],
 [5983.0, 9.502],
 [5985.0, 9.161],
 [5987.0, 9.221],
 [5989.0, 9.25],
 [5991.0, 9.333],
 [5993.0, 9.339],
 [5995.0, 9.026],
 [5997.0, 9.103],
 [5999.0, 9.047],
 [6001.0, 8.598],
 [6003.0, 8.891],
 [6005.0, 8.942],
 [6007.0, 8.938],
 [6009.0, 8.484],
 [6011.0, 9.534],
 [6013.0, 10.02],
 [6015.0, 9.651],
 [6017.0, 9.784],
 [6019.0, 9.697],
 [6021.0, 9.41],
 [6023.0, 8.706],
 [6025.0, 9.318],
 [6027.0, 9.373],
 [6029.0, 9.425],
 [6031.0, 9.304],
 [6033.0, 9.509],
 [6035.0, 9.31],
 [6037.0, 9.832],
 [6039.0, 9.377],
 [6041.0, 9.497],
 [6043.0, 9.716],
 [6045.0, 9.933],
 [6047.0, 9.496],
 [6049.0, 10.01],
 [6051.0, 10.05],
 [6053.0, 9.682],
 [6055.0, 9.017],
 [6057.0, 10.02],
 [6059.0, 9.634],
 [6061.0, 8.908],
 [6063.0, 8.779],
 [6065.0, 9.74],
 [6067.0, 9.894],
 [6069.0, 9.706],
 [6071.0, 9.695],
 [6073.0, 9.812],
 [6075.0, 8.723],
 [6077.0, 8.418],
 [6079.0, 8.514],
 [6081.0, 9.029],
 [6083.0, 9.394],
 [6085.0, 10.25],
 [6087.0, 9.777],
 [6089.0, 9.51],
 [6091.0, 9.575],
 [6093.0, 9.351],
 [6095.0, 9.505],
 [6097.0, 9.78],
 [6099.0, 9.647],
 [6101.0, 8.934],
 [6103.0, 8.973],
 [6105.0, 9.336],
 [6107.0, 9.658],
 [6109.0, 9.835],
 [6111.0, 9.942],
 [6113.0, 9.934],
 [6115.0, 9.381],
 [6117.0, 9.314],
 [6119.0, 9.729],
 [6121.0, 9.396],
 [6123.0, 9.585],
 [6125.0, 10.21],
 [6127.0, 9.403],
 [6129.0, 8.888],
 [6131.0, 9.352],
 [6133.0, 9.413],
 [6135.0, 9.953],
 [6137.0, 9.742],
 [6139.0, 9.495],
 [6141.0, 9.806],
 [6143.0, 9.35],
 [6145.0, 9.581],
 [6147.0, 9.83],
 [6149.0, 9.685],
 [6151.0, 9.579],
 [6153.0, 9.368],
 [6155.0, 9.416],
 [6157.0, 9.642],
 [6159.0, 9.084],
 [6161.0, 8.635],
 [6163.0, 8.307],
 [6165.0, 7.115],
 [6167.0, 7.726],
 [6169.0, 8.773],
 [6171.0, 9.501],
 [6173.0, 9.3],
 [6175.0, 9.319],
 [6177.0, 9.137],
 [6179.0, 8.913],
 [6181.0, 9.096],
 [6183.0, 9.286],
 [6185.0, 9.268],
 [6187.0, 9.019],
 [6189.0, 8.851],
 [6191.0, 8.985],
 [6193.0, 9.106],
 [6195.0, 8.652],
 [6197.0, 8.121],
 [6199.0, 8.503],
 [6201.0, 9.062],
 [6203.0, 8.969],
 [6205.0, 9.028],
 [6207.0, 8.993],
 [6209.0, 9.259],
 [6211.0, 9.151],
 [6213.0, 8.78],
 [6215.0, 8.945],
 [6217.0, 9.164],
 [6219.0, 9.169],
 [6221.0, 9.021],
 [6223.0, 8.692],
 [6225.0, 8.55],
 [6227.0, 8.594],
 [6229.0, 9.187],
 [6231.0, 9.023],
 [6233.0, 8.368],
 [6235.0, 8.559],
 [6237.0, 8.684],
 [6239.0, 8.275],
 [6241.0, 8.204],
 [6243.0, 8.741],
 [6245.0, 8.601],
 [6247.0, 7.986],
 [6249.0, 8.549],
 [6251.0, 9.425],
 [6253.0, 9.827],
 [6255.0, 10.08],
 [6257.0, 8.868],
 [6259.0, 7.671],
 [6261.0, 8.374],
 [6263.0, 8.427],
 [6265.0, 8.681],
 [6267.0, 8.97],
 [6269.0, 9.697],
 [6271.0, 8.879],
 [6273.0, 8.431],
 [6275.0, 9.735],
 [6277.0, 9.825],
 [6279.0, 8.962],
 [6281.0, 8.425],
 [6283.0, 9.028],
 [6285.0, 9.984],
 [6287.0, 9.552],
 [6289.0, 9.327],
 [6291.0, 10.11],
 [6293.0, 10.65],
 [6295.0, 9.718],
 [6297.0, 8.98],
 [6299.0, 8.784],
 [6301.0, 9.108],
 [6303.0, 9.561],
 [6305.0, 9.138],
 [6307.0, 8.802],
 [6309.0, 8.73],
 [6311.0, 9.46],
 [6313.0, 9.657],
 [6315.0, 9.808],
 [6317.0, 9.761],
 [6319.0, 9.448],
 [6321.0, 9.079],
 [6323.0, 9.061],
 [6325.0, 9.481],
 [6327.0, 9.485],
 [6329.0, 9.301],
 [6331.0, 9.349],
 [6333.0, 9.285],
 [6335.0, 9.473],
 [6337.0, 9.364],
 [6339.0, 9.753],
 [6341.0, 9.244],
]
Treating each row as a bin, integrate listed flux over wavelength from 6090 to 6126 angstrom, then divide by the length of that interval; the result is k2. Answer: 9.6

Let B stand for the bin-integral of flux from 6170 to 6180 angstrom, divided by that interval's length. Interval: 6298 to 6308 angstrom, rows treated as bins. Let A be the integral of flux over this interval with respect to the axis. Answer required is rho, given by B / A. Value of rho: 0.102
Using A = 91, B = 9.2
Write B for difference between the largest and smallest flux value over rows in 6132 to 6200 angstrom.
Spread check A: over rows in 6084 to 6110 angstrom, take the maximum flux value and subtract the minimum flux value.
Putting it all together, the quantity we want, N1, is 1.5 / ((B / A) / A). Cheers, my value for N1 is 0.9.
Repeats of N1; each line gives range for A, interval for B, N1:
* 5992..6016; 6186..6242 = 3.1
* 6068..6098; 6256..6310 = 1.7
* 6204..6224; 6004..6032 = 0.3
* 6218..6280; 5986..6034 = 5.7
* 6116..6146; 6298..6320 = 2.4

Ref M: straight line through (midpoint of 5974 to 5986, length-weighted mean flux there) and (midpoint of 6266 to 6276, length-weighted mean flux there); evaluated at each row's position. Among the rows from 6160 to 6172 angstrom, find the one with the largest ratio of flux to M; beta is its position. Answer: 6171.0 angstrom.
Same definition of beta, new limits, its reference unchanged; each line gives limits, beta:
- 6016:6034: 6017.0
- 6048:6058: 6051.0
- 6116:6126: 6125.0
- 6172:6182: 6175.0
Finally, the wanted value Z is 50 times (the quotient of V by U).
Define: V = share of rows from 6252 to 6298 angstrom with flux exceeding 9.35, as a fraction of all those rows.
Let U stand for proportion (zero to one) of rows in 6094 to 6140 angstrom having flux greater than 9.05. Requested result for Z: 25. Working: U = 0.87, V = 0.43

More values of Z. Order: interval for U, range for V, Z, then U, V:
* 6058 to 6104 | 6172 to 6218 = 0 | 0.65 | 0.00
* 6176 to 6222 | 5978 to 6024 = 45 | 0.43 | 0.39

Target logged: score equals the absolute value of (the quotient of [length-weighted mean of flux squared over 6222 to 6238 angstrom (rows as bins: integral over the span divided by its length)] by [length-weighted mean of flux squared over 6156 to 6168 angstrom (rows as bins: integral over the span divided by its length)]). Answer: 1.06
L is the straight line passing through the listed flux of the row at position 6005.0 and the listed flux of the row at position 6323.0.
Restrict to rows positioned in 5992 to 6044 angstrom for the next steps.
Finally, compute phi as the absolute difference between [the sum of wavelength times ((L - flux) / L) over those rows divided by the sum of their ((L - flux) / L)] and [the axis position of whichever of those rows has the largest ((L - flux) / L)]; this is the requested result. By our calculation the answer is 16.5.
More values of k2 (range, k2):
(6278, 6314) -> 9.3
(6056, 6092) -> 9.4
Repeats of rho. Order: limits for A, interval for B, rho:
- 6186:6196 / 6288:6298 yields 0.109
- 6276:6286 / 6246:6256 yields 0.099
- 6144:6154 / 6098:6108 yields 0.097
